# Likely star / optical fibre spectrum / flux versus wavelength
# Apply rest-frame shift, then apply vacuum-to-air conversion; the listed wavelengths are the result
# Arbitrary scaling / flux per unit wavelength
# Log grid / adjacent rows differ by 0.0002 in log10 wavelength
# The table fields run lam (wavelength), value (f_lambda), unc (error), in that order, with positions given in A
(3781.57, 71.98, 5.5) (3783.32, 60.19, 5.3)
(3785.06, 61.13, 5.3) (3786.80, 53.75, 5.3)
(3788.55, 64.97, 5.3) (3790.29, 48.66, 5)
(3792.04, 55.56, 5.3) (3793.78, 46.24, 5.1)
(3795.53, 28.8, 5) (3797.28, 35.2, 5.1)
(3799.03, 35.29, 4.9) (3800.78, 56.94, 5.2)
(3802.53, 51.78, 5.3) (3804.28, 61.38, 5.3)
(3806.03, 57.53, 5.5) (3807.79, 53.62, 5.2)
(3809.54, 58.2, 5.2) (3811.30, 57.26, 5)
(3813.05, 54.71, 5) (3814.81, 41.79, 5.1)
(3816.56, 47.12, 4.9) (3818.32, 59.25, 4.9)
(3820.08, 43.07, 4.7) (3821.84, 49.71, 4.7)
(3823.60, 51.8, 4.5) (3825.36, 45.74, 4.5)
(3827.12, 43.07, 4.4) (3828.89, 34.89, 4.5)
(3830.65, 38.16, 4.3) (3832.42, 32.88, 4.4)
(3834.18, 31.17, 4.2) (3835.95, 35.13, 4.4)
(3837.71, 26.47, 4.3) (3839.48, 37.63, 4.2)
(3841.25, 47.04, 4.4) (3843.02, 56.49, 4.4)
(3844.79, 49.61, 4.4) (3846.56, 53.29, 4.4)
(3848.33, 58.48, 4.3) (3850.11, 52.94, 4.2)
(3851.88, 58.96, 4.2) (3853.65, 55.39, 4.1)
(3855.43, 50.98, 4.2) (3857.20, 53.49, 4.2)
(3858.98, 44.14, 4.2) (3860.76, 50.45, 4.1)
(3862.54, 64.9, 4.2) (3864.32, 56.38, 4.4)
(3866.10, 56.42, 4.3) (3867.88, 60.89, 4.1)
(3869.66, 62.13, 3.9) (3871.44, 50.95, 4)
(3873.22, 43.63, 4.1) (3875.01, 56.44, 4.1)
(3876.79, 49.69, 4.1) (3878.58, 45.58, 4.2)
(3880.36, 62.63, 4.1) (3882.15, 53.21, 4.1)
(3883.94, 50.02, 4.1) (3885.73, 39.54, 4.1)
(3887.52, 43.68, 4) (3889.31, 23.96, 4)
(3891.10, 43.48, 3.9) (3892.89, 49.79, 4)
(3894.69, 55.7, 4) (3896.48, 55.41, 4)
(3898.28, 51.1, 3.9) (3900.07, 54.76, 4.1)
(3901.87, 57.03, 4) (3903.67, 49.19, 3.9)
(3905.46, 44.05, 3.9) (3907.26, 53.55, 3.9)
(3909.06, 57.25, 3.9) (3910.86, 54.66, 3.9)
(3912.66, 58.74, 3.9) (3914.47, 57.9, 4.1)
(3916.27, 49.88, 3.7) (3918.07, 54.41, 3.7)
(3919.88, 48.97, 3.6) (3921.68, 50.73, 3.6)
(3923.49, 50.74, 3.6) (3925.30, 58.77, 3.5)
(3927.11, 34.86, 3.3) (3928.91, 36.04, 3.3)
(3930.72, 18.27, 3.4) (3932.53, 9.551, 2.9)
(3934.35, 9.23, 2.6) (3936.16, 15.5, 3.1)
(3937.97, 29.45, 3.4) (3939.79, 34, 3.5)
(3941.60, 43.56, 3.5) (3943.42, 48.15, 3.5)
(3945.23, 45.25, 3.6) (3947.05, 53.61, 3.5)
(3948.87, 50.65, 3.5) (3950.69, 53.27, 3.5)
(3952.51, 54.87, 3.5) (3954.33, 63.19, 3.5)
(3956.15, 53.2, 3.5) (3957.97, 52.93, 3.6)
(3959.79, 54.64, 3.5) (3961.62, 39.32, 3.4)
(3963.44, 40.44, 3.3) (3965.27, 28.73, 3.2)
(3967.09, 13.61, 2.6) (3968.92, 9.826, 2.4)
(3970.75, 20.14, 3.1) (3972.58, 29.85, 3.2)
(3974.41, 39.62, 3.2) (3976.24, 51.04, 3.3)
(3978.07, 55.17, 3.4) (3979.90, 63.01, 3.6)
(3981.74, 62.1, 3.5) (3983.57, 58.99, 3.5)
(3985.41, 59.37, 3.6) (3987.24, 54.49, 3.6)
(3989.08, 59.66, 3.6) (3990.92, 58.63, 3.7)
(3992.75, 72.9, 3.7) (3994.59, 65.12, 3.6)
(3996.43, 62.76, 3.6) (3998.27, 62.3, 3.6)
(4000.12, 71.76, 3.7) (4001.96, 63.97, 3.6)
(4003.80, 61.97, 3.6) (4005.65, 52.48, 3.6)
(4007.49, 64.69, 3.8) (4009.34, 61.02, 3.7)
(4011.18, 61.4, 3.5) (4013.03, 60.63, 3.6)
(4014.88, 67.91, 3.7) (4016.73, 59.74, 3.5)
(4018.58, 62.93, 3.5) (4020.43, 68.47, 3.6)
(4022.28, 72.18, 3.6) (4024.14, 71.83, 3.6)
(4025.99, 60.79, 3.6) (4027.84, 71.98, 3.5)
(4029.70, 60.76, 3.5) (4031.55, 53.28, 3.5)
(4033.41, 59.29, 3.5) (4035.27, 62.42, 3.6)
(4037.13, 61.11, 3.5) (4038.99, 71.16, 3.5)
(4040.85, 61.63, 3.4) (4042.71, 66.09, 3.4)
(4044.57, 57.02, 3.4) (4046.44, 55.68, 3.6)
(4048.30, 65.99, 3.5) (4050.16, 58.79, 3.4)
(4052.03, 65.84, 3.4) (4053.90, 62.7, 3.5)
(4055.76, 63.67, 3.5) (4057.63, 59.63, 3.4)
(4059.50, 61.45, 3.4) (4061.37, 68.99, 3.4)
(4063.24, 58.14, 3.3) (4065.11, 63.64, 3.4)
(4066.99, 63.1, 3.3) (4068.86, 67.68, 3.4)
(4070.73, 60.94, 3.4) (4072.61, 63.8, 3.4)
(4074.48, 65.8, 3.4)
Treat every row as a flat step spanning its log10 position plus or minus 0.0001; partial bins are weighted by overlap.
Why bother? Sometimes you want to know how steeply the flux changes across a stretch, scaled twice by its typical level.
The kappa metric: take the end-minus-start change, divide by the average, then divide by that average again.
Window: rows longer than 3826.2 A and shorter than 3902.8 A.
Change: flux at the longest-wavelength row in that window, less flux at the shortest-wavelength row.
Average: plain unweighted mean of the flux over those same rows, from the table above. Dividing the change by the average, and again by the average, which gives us 0.0059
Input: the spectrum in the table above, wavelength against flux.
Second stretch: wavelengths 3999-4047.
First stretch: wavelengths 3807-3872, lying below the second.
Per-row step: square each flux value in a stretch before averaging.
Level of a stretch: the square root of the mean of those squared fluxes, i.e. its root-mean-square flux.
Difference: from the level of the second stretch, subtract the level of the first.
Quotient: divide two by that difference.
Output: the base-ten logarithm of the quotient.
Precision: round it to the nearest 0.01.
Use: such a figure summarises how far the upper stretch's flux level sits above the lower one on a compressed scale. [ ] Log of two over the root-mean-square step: -0.82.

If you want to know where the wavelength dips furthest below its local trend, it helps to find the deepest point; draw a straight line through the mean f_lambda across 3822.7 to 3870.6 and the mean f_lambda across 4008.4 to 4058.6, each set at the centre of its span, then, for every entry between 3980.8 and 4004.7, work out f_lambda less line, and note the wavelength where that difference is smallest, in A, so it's 3987.24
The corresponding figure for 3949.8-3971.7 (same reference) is 3968.92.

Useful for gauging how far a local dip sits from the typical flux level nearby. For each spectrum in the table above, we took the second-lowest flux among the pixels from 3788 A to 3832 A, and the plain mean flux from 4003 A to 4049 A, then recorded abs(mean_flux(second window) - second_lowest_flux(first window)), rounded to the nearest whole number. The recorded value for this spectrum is 28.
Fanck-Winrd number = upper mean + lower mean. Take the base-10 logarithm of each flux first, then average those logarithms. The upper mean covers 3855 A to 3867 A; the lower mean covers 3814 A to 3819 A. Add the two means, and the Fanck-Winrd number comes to 3.42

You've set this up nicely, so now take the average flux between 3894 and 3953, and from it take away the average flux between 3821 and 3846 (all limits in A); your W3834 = 4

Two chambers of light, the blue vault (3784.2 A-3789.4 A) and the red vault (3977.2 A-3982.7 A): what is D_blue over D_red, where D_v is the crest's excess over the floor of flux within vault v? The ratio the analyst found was 1.4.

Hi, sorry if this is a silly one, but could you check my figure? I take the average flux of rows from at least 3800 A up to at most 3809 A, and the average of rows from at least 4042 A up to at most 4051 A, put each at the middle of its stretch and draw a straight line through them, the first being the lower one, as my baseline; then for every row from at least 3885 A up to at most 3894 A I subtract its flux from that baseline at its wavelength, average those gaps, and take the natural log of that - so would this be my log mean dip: 2.9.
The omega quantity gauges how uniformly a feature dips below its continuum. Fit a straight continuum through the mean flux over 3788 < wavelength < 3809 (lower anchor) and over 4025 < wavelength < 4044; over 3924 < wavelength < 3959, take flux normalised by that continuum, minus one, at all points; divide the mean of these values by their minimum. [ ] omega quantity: 0.4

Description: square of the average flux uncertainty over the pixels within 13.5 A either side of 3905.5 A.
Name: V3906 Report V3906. 15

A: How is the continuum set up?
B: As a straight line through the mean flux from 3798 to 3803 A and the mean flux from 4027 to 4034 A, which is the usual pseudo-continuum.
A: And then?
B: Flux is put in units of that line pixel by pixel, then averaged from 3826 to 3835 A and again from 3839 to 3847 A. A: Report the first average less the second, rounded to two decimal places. -0.24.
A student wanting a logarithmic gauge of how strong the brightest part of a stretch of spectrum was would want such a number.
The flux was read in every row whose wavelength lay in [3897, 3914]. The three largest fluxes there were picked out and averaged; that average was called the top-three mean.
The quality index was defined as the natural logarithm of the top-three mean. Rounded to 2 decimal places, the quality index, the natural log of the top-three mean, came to 4.05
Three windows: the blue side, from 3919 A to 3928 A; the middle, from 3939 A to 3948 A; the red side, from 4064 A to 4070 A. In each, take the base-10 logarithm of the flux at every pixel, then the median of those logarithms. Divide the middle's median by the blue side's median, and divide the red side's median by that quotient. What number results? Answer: 1.86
